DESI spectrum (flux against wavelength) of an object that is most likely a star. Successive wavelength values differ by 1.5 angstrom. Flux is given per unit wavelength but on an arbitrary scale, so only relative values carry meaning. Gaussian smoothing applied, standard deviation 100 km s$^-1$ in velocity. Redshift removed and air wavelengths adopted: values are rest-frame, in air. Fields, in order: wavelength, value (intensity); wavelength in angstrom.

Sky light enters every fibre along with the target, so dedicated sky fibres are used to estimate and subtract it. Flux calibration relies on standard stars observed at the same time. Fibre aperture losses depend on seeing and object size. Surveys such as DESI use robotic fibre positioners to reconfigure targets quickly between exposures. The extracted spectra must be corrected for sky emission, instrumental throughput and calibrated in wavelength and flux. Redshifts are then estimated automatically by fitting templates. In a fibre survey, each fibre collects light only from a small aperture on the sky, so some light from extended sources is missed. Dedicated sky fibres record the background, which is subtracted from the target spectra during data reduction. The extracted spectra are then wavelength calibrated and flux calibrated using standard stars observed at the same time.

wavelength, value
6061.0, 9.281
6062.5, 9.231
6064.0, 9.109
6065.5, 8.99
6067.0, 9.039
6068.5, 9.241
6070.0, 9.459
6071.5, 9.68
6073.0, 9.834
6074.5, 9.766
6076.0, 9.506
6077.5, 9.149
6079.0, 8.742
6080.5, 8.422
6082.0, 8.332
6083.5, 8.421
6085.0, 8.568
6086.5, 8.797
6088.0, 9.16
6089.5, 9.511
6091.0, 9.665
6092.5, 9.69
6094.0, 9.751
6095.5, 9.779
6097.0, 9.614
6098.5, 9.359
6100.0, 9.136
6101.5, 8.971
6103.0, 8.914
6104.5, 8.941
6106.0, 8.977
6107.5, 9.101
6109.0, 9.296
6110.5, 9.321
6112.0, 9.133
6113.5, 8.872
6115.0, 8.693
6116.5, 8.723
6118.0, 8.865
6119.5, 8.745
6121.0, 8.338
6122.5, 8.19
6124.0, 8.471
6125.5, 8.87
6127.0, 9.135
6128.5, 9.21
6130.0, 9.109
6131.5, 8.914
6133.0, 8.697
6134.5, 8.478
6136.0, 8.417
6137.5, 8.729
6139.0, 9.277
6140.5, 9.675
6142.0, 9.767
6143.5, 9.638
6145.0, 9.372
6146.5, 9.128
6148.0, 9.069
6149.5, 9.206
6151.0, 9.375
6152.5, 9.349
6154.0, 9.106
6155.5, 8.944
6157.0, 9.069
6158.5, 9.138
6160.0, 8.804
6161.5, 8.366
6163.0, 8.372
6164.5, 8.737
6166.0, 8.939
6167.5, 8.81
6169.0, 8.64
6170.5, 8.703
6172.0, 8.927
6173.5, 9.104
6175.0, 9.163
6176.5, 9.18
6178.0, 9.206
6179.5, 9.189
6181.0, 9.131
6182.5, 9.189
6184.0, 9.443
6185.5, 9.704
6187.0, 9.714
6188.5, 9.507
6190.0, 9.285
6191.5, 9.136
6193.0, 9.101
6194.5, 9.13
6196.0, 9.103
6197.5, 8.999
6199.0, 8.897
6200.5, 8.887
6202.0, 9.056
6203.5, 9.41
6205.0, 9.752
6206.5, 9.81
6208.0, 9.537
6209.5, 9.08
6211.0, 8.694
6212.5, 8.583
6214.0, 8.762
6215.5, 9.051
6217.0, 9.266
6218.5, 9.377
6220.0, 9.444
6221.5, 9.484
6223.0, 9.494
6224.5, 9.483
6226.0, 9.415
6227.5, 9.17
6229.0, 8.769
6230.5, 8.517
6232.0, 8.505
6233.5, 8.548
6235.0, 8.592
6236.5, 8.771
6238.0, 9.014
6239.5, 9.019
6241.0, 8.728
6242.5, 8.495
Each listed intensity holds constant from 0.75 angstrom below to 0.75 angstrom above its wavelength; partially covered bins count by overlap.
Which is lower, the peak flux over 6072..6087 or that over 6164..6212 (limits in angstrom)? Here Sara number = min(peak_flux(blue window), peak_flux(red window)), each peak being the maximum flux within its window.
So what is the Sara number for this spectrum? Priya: 9.8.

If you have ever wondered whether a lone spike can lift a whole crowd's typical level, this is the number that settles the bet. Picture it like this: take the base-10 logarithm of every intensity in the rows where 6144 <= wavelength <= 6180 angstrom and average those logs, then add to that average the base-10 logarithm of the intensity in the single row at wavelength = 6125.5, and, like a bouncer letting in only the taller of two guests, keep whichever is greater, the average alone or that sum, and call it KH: 1.90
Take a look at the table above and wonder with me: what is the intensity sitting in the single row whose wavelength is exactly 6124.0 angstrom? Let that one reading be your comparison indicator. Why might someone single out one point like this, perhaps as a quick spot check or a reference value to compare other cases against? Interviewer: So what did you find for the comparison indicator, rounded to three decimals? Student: 8.471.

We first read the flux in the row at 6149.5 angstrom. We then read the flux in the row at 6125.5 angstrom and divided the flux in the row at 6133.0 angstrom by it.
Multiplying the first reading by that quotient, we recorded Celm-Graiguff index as 9.0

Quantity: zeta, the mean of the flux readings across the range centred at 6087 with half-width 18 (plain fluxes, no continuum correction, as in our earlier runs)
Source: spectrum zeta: 9.22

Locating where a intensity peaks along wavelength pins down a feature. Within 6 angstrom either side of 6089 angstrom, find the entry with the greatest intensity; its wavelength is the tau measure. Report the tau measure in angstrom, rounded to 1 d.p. 6094.0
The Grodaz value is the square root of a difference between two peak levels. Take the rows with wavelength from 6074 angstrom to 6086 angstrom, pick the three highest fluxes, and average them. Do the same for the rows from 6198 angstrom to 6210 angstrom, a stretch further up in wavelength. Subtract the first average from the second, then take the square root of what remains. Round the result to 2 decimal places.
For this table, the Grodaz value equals 0.48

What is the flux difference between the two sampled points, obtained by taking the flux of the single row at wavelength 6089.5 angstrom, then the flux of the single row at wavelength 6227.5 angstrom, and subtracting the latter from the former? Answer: 0.3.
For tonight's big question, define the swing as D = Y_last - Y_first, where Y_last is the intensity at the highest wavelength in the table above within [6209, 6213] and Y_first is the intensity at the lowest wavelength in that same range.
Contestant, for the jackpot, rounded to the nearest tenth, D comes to -0.5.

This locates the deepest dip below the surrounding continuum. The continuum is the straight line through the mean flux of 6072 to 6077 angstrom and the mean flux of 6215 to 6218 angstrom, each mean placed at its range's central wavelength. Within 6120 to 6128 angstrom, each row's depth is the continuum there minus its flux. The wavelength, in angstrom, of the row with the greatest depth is 6122.5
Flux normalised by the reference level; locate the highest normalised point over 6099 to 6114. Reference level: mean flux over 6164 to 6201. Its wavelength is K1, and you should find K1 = 6110.5 angstrom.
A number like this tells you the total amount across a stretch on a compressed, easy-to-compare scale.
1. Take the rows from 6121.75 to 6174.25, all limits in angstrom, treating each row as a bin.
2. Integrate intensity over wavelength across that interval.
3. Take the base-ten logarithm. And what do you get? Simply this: 2.67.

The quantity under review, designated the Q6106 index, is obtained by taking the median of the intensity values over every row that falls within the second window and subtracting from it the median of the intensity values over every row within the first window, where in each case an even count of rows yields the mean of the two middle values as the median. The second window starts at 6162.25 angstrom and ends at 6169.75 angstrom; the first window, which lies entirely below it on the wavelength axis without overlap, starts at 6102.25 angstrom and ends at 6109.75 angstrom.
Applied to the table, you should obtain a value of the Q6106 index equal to -0.24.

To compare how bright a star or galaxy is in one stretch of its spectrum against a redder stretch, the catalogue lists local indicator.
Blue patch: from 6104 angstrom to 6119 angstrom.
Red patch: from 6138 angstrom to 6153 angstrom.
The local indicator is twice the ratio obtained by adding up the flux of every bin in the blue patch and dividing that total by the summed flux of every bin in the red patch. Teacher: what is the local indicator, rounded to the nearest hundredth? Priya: 1.92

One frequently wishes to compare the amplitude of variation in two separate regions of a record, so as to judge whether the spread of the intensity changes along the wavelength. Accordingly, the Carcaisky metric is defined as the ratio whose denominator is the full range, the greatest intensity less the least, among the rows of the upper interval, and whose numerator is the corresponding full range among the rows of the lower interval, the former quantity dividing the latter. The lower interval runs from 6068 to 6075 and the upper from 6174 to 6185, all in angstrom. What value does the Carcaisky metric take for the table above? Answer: 1.9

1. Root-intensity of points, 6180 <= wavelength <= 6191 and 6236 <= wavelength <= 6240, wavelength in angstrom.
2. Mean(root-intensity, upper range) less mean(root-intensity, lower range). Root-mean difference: -0.08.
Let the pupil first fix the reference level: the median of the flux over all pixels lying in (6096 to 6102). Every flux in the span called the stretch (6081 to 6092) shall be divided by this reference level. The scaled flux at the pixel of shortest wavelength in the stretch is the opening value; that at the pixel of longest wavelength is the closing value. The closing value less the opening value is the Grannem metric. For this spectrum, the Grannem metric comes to 0.14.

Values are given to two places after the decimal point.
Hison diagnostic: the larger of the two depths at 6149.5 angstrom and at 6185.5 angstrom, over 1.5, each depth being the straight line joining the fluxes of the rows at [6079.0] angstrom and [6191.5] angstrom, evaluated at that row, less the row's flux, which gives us -0.14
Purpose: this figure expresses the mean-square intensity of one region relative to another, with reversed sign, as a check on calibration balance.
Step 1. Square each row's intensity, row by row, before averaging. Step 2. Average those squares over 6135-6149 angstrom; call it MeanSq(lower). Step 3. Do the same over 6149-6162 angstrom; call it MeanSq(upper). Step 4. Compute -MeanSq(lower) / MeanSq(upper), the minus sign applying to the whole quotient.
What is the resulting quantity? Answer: -1.04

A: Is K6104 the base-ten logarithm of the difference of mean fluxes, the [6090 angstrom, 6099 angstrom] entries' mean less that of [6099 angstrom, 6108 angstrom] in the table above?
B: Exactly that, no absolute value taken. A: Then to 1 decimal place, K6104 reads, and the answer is -0.2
